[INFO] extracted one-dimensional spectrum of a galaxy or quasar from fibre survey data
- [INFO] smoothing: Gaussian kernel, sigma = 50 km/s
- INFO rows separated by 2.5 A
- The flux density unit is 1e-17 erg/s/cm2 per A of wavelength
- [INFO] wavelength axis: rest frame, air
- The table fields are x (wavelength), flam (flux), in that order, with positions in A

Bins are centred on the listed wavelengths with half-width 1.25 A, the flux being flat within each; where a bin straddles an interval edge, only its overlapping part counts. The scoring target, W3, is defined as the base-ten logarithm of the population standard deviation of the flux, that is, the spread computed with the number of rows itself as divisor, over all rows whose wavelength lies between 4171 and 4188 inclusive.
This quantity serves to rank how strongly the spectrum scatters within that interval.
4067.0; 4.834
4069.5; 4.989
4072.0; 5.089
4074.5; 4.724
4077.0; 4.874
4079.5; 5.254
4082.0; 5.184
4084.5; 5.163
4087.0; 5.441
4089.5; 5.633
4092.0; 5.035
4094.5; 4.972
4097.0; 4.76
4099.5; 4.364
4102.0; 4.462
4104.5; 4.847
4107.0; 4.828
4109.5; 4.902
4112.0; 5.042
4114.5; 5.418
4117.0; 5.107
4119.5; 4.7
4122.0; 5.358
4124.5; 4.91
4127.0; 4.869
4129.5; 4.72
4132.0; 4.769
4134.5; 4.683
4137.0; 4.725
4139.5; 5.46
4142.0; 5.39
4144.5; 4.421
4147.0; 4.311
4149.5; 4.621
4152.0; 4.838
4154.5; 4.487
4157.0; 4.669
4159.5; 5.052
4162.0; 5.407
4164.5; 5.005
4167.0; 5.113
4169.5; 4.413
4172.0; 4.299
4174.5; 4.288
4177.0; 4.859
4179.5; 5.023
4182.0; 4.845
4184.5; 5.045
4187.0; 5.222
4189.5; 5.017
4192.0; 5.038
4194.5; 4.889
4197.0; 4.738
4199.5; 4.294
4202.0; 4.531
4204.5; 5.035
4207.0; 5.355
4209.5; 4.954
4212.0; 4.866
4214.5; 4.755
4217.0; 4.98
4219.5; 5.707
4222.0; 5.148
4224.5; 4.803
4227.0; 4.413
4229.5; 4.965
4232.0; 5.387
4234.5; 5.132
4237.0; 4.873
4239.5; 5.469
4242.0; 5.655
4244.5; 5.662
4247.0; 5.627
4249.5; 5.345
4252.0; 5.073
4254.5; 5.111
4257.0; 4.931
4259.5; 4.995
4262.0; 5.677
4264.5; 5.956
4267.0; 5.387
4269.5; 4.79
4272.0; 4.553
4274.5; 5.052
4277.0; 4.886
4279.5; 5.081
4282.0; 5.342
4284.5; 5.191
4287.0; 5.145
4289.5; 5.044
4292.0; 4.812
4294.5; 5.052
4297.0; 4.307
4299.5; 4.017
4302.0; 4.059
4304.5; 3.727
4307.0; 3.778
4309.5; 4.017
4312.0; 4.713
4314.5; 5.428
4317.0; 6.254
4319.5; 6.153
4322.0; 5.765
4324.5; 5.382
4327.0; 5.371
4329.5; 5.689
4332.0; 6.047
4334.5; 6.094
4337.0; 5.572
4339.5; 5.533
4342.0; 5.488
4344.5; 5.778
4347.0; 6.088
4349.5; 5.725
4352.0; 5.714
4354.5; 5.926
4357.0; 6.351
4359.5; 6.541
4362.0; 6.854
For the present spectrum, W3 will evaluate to -0.47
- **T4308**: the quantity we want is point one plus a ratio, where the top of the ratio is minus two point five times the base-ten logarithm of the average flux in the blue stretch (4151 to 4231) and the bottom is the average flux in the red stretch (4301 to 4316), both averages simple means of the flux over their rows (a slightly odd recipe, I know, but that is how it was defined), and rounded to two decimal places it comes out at -0.30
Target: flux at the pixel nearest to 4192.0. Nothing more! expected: 5.038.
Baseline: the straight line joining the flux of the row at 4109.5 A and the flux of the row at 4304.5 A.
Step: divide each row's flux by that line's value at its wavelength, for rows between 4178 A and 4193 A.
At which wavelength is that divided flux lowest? 4182.0 A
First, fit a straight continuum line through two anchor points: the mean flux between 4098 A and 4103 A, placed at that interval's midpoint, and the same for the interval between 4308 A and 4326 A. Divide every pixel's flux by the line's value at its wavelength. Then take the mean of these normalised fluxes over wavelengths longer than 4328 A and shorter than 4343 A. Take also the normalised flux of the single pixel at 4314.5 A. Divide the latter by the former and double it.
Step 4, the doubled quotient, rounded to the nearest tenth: 1.9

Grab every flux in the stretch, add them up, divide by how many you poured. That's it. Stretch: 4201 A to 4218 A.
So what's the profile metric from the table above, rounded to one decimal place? 4.9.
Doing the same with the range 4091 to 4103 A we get 4.7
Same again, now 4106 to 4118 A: 5.1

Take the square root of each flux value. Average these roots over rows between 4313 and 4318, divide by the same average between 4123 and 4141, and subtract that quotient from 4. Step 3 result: 2.91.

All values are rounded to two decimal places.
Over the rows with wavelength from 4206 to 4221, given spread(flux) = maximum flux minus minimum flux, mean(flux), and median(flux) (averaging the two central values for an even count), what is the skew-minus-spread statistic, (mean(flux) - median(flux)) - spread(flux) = -0.82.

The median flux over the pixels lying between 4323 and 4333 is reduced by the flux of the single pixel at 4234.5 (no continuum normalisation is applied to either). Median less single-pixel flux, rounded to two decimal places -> 0.40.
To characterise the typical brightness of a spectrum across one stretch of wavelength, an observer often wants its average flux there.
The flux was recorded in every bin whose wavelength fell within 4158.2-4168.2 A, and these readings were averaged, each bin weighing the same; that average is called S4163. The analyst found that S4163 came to 5.14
